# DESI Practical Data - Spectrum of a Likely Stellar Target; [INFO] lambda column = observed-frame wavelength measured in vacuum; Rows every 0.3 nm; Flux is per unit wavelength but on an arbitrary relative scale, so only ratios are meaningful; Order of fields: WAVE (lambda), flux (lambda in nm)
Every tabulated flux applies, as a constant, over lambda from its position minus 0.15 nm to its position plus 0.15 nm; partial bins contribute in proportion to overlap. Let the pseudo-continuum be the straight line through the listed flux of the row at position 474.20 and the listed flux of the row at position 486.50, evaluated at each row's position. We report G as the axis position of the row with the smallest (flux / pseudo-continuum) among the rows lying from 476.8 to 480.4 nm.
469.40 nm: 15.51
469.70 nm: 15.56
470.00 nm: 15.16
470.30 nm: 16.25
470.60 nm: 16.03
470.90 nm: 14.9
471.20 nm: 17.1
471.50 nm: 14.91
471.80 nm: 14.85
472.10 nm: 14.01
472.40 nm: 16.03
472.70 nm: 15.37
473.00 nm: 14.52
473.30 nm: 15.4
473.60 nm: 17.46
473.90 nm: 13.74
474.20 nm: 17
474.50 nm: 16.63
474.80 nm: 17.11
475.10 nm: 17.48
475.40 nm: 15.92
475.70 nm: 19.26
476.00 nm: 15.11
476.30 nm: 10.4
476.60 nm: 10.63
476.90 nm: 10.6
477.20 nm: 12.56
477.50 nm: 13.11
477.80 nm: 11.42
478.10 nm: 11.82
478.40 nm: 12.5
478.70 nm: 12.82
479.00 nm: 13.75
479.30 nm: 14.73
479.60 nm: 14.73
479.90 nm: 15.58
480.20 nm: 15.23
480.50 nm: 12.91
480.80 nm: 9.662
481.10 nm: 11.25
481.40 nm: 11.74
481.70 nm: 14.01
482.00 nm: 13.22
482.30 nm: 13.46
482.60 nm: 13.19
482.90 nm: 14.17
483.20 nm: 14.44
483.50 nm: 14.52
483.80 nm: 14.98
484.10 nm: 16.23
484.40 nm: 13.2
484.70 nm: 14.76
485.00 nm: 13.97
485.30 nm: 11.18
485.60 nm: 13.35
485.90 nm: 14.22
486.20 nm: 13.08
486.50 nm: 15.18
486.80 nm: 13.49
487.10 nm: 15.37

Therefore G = 476.90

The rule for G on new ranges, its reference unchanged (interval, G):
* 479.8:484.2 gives 480.80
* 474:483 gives 480.80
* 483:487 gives 485.30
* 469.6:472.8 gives 472.10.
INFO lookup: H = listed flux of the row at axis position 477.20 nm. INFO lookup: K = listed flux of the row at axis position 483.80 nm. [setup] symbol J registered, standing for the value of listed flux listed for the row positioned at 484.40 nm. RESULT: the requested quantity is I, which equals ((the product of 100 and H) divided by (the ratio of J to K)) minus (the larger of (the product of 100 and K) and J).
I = -73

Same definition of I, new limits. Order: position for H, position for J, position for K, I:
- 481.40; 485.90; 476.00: -264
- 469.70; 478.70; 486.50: 324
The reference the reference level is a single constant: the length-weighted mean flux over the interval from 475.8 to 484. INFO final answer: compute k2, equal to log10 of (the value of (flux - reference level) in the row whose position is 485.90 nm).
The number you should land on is 0.0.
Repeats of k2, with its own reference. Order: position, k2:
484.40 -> -1.1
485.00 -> -0.1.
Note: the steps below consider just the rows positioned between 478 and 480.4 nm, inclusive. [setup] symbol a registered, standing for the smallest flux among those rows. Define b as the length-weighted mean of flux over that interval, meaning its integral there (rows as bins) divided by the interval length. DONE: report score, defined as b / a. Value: 1.18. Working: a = 11.82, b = 13.9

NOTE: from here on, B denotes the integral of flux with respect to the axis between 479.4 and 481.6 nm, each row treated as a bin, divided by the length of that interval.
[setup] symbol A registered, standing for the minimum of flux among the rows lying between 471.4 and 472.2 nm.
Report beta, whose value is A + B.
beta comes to 27.1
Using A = 14.01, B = 13.1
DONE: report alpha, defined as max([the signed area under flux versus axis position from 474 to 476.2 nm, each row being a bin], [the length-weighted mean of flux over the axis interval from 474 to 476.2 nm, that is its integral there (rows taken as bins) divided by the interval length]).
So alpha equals 37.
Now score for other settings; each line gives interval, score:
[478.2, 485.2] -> 1.41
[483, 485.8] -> 1.26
